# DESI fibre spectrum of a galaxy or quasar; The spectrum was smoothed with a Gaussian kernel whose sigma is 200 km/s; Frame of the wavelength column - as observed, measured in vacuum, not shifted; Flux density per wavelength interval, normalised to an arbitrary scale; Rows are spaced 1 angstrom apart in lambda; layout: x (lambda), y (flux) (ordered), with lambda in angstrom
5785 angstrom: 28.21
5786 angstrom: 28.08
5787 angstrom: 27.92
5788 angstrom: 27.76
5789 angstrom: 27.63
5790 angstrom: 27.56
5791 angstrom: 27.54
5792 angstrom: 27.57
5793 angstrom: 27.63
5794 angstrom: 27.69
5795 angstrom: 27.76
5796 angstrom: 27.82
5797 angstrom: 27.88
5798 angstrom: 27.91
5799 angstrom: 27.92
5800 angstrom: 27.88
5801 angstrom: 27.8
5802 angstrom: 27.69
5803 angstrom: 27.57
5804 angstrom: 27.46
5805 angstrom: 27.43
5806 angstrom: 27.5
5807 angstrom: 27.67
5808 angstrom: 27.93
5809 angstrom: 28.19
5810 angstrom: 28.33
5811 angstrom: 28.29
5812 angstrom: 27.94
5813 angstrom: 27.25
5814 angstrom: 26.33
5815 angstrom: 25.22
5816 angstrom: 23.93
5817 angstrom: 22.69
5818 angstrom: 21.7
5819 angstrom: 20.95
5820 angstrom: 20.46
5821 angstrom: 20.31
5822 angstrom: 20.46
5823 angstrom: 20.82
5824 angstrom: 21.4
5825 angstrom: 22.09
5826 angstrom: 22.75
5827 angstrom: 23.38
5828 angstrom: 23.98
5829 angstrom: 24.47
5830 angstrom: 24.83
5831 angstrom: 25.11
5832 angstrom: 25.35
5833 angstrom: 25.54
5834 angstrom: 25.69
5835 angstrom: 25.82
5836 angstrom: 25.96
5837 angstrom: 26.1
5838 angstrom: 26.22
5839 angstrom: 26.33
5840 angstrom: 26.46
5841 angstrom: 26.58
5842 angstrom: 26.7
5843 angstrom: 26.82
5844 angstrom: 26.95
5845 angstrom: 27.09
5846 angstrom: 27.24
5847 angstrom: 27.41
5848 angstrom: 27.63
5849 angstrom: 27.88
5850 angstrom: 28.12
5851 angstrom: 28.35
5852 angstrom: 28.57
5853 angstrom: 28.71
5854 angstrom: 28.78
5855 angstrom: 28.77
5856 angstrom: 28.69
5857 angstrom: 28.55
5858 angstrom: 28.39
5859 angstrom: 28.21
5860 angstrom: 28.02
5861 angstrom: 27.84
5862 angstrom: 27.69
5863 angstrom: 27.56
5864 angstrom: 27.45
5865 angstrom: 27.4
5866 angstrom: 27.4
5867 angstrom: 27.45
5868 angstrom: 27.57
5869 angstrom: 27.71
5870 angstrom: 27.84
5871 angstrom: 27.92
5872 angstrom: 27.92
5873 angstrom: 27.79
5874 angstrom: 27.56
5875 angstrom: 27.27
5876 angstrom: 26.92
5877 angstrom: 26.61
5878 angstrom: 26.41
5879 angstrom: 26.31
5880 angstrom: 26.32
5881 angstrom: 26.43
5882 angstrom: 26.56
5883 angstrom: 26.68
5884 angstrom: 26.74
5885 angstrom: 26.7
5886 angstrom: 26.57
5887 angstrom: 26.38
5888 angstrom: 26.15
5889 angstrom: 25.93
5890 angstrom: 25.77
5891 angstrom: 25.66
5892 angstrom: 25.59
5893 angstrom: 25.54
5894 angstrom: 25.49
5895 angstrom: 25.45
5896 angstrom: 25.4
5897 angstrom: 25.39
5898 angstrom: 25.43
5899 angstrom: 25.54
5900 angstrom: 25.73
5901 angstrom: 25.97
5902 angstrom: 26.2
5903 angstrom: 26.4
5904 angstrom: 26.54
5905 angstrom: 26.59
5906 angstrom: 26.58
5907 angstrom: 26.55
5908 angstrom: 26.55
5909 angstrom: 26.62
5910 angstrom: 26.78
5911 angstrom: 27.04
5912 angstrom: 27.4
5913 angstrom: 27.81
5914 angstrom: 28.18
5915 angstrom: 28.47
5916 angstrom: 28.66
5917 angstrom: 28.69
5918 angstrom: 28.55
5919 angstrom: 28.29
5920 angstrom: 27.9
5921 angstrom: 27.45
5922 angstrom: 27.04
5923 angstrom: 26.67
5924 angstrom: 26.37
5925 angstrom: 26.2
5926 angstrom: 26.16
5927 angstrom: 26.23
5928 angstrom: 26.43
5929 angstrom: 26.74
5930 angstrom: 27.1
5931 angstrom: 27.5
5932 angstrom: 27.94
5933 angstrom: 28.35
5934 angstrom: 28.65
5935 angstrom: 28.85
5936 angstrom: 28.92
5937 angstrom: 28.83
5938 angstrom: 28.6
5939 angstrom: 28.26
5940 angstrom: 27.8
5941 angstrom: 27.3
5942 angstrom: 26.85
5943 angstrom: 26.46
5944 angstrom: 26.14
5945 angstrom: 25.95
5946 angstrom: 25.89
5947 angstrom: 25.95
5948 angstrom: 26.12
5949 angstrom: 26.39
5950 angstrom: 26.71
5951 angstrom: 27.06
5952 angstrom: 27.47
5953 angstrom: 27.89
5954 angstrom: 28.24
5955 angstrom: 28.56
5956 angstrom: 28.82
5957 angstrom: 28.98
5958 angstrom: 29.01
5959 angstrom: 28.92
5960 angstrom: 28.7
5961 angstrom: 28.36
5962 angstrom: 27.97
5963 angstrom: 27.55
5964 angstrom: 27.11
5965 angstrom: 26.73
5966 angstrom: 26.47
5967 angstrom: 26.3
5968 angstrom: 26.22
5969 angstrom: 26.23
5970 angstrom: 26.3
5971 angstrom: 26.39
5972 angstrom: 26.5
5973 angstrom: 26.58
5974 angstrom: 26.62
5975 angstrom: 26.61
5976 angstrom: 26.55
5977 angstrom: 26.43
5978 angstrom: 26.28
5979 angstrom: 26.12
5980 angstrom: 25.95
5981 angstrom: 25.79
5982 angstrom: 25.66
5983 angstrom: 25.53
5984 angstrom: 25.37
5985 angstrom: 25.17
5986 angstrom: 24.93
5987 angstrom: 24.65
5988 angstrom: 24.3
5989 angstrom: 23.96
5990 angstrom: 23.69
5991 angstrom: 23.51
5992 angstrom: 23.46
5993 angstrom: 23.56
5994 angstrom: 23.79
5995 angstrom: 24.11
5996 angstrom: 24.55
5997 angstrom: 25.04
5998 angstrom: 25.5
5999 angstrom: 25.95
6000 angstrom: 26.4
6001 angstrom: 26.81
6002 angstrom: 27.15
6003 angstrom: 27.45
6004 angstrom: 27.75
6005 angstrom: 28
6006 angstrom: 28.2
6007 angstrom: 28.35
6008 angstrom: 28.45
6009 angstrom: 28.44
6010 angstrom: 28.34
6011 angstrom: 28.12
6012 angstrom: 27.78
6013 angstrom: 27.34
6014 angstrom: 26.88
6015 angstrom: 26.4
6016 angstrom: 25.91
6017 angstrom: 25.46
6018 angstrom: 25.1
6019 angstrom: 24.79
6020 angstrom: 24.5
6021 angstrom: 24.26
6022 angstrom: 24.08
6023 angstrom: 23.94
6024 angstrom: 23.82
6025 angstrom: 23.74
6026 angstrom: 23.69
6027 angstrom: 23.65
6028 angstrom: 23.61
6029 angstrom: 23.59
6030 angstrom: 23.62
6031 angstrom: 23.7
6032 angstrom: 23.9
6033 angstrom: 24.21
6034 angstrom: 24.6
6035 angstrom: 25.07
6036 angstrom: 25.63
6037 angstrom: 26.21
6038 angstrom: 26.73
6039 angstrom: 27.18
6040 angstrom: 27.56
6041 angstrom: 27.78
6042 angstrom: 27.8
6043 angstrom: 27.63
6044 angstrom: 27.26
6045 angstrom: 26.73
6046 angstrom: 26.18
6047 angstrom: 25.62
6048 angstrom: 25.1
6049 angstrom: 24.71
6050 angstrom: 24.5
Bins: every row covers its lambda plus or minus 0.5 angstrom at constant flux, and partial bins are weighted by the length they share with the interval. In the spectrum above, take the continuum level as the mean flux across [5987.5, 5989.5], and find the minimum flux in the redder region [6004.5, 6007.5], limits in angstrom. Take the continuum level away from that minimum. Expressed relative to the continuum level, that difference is 0.16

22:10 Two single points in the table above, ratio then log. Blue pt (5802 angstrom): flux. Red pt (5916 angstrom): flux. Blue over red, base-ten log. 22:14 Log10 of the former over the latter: -0.01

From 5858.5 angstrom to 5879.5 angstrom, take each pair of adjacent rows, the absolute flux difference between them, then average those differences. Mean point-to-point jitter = 0.15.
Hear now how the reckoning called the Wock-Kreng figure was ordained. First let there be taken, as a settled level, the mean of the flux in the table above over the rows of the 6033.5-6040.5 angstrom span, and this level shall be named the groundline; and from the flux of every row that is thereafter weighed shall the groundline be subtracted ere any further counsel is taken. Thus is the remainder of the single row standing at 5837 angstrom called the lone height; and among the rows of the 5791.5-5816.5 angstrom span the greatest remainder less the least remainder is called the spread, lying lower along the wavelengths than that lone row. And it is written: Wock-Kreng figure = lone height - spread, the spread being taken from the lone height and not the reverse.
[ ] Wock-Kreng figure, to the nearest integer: -4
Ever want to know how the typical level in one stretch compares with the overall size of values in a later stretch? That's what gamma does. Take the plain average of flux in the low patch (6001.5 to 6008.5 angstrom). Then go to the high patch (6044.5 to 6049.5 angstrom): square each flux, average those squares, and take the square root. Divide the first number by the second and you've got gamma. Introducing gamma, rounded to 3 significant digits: 1.09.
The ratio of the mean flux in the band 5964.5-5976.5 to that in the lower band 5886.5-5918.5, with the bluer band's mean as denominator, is 1.00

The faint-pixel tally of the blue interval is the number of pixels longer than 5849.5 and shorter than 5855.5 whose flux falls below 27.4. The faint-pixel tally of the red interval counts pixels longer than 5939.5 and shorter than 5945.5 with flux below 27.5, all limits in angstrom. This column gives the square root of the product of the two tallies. 0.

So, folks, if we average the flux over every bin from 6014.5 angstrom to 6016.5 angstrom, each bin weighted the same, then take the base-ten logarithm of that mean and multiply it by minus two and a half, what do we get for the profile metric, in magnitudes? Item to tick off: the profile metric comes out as -3.54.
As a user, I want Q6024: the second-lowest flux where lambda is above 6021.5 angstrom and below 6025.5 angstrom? 23.82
